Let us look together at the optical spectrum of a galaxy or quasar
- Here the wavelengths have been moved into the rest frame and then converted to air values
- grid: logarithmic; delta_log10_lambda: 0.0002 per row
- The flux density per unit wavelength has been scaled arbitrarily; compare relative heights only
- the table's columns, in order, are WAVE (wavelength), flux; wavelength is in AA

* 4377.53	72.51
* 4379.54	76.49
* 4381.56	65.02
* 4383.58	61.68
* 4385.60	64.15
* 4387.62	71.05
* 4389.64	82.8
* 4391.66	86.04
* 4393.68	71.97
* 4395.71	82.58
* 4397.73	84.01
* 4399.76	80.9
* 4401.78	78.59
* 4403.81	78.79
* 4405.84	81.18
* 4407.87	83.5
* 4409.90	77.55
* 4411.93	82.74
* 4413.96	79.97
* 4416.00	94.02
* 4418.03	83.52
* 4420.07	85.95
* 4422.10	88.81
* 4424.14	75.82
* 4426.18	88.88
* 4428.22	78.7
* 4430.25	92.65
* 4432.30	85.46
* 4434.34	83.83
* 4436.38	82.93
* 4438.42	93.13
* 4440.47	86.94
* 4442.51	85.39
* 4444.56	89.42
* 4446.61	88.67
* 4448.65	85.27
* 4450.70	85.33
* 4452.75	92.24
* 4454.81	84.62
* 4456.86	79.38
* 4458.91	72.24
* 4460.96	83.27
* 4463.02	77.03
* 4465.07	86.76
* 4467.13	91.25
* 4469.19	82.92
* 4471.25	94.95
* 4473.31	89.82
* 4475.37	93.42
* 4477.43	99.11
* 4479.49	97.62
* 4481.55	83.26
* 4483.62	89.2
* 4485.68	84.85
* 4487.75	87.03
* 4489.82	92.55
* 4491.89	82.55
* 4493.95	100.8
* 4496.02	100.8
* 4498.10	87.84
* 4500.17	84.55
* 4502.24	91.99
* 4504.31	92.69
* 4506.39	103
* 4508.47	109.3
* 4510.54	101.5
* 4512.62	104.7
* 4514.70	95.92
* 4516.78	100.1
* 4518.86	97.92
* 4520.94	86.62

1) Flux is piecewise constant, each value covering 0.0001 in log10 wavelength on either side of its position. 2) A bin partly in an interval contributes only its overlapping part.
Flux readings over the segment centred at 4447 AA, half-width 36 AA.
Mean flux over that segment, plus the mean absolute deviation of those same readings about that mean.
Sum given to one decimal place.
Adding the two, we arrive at 91.3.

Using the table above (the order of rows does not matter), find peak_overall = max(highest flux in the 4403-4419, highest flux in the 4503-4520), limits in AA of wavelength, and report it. 109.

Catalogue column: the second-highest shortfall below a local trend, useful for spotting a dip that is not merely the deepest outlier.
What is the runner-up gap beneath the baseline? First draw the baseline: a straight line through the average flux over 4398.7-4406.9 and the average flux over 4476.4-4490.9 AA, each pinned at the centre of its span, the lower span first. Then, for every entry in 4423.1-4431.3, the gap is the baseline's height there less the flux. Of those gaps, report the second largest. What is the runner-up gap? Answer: 5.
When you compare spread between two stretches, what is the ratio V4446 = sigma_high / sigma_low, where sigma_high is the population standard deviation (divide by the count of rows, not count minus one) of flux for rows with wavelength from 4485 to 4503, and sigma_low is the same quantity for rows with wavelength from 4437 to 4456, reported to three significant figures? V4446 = 2.14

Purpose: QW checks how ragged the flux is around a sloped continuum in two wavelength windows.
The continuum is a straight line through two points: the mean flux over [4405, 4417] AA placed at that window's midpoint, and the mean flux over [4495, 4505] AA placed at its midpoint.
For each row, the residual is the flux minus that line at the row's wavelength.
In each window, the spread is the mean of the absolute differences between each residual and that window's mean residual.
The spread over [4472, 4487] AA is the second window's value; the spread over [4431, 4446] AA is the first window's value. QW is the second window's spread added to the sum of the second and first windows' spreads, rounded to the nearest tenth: 12.5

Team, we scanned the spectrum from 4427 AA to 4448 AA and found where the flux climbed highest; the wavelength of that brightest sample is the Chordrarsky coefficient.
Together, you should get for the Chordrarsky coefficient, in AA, 4438.42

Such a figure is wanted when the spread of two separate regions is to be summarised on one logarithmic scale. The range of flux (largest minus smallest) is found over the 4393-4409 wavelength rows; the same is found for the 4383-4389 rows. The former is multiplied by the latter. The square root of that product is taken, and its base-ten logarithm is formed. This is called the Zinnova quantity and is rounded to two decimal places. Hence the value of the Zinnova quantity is 1.03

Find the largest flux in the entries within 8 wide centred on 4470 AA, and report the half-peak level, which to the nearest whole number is 47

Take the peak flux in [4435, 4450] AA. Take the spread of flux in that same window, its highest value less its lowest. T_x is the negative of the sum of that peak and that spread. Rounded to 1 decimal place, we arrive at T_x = -103.3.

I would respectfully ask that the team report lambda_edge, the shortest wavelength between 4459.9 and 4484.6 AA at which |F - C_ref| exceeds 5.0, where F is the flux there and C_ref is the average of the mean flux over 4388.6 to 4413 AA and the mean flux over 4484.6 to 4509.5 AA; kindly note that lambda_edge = 4463.02 AA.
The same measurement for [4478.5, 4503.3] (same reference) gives 4479.49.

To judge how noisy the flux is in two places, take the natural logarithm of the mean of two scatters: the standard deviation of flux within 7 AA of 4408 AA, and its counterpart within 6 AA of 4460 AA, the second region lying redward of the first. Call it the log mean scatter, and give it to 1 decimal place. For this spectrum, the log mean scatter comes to 1.3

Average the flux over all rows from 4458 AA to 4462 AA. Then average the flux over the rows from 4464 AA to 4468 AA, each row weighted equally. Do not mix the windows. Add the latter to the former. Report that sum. 167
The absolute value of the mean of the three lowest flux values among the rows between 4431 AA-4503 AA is 76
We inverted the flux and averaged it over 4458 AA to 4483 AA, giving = 0.0115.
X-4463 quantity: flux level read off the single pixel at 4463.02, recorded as 77.03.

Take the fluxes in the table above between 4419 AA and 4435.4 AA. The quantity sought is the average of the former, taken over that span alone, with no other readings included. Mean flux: 85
